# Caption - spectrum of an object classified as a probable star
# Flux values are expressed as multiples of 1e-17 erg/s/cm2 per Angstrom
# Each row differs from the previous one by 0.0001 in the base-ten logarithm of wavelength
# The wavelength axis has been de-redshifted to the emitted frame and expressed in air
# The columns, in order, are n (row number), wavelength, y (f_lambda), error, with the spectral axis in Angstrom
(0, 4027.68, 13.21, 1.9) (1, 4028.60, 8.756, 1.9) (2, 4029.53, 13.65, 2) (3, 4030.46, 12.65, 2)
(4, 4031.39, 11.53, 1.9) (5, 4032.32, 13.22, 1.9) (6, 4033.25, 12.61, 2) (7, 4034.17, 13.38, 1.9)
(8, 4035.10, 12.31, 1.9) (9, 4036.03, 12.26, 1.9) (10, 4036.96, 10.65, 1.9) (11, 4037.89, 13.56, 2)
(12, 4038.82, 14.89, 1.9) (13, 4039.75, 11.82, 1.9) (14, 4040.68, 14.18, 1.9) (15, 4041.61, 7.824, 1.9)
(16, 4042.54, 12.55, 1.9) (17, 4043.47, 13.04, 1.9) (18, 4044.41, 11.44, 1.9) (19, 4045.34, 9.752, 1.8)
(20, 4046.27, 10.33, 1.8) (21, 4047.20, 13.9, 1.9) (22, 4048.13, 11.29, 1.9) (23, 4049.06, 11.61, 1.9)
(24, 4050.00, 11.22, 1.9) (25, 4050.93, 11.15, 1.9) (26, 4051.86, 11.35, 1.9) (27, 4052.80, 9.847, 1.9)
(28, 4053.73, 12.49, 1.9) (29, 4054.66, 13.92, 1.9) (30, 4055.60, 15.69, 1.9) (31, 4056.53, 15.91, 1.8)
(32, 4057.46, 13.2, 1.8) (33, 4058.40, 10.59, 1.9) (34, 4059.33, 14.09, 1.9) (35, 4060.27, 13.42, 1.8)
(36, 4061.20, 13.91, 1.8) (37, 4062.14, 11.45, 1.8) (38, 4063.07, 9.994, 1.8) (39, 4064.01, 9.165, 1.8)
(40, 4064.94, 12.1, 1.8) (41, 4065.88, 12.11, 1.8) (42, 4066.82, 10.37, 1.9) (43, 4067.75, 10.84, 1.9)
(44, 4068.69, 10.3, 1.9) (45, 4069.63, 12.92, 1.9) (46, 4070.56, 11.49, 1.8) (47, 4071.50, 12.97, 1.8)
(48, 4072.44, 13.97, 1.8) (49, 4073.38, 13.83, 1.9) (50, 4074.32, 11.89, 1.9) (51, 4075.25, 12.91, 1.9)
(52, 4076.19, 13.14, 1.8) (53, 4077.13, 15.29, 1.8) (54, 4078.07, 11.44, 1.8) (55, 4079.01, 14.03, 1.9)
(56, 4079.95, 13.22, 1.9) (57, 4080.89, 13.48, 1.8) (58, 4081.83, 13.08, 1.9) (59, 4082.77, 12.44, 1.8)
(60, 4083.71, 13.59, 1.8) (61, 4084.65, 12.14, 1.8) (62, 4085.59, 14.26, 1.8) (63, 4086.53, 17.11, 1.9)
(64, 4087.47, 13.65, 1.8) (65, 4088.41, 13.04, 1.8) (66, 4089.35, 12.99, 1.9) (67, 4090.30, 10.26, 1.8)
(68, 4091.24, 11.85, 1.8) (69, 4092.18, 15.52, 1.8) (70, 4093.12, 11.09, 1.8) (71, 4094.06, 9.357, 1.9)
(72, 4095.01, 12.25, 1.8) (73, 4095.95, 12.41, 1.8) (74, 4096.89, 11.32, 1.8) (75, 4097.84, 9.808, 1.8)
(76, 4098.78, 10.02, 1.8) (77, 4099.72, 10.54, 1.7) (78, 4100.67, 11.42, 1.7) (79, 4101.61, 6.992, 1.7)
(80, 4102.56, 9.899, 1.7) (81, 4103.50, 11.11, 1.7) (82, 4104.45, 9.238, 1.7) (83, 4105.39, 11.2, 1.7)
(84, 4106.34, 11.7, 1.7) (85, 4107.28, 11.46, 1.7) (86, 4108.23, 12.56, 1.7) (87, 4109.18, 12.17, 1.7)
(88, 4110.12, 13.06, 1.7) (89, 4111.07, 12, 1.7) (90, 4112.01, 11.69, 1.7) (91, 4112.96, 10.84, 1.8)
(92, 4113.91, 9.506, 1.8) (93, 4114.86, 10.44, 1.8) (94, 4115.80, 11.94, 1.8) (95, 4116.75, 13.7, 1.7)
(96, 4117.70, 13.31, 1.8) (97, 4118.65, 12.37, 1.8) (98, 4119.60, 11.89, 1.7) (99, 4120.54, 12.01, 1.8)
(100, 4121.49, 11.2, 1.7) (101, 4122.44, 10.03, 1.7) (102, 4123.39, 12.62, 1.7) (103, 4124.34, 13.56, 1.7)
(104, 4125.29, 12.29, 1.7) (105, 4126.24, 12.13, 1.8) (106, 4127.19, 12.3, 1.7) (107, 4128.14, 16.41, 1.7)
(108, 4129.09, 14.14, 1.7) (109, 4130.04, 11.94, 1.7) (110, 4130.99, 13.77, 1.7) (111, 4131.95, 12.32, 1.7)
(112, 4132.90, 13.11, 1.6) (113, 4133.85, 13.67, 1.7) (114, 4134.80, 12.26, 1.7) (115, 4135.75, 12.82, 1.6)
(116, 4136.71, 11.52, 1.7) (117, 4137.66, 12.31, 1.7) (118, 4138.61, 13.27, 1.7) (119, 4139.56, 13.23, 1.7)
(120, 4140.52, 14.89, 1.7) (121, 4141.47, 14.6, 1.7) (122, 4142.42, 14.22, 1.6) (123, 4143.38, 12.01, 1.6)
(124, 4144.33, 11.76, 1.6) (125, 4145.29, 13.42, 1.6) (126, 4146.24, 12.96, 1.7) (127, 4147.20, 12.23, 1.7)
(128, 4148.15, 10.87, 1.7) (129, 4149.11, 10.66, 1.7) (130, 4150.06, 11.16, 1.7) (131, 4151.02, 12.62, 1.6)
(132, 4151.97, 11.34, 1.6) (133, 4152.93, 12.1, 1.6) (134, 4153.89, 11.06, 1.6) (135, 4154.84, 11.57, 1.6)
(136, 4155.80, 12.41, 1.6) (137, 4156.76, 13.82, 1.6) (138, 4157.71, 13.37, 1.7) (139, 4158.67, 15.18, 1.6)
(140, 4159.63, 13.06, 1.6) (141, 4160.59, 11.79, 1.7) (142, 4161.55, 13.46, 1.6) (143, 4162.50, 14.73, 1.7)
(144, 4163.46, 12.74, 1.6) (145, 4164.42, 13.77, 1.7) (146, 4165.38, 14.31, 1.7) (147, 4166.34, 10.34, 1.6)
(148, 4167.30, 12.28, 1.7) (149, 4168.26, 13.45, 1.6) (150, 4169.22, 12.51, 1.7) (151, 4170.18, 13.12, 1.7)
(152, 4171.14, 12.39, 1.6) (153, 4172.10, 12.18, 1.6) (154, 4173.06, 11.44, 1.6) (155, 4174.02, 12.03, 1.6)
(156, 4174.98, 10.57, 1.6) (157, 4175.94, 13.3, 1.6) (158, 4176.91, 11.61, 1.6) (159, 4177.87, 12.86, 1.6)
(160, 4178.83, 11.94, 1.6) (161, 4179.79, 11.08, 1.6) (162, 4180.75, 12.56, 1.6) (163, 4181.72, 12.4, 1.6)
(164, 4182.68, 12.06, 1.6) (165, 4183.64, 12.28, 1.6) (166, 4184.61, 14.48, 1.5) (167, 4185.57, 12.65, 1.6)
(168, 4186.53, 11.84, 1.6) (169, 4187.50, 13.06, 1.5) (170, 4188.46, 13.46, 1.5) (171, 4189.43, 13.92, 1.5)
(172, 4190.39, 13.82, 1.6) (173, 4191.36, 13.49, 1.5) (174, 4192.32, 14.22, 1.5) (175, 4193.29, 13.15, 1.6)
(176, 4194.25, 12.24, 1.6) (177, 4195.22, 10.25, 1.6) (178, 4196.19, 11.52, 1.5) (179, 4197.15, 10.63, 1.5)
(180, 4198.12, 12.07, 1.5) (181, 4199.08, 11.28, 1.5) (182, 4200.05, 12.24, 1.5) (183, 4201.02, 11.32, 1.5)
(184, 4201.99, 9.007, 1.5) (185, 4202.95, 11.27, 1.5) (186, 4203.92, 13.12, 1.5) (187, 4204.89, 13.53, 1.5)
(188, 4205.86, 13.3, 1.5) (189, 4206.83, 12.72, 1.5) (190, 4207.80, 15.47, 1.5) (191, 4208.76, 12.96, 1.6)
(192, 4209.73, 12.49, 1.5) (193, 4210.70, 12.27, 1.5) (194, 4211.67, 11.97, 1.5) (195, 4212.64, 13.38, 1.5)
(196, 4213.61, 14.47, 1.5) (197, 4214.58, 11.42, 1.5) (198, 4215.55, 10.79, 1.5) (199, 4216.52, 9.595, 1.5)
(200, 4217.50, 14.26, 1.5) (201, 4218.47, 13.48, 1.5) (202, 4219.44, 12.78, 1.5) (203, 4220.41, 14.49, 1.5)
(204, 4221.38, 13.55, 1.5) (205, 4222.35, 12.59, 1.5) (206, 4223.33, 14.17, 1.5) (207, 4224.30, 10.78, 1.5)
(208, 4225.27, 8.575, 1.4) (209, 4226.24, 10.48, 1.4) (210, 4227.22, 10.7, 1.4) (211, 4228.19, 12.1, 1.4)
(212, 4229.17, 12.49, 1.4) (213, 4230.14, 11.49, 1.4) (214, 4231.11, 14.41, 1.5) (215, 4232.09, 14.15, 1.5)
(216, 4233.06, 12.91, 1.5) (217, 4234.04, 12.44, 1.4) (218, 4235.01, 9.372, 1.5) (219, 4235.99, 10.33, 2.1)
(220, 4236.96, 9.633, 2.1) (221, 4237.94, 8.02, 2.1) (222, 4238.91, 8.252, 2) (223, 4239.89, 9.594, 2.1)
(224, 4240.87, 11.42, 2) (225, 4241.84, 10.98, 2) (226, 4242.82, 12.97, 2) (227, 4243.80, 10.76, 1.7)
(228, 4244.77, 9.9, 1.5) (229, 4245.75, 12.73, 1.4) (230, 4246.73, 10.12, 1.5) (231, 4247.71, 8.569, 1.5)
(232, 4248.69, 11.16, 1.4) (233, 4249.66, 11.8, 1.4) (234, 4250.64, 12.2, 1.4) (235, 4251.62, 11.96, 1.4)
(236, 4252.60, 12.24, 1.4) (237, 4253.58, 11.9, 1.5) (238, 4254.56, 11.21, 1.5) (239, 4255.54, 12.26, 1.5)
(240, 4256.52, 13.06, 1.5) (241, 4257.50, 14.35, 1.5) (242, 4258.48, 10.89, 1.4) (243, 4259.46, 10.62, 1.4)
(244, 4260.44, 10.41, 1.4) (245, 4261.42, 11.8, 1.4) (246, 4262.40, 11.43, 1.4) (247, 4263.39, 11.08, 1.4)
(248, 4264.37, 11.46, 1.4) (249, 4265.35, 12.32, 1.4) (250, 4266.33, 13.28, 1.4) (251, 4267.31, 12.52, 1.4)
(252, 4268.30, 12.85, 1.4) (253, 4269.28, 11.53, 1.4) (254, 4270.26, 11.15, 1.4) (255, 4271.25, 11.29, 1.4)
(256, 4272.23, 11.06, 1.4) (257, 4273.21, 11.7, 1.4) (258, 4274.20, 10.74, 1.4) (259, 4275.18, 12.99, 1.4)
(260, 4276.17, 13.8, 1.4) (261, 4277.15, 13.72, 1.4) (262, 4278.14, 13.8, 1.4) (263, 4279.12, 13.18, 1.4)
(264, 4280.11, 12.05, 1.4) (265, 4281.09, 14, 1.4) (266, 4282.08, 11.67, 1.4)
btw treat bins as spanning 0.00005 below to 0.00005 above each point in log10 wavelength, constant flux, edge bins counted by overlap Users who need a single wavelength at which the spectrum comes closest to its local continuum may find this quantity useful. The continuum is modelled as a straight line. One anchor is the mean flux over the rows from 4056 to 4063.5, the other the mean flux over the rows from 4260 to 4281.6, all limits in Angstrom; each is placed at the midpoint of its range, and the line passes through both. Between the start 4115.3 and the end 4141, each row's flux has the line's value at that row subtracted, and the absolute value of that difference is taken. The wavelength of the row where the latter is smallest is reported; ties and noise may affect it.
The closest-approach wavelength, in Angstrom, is 4123.39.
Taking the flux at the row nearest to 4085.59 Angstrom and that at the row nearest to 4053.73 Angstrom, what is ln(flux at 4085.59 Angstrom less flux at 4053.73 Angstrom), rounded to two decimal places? 0.57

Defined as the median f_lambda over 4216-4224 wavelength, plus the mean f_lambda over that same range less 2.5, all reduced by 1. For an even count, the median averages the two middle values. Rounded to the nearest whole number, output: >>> 23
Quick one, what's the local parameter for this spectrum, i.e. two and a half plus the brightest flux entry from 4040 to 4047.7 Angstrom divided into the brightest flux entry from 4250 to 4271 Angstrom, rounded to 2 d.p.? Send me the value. 3.51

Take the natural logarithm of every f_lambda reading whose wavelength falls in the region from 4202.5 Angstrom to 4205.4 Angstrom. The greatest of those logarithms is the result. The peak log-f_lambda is 2.60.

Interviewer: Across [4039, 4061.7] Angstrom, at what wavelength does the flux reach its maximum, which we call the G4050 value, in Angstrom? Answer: 4056.53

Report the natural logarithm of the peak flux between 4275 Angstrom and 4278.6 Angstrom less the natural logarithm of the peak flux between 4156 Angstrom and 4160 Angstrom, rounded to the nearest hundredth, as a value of -0.10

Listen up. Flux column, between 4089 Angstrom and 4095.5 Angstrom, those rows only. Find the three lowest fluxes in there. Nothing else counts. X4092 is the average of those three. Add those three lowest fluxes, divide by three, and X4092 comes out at 10.2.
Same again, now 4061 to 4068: 9.8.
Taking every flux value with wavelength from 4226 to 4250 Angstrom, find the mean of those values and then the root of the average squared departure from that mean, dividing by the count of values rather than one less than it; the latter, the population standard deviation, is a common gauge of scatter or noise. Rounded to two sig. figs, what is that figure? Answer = 1.7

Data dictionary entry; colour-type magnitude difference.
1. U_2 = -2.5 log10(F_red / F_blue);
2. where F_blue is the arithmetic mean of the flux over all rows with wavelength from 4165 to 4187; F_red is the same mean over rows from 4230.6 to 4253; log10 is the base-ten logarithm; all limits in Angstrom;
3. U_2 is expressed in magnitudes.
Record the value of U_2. 0.11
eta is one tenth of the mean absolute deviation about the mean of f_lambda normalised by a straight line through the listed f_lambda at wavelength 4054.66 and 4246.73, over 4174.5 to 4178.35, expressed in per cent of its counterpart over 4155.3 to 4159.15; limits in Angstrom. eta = 13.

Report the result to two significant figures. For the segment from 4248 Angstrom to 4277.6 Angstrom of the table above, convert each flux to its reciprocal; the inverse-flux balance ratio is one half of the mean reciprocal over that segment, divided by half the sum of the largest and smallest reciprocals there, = 0.51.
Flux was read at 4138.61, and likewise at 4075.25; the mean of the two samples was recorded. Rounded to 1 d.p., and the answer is 13.1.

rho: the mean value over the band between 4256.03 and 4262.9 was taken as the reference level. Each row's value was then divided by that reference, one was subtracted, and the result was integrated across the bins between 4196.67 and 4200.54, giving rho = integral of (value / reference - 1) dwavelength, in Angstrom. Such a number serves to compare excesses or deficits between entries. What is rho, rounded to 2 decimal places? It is -0.08 Angstrom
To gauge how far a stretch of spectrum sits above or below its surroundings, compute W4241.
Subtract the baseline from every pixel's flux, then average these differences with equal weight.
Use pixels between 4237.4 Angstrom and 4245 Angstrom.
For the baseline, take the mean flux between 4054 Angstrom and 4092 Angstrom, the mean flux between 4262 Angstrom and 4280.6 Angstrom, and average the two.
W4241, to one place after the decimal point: -2.3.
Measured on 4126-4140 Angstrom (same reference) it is 0.5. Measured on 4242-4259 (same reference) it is -0.9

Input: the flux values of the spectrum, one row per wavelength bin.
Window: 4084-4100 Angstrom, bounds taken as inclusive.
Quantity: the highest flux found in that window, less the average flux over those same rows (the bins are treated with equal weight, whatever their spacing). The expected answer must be 4.9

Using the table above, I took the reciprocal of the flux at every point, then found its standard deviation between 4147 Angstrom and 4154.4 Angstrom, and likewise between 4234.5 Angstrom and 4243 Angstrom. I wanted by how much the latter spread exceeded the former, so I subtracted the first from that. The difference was 0.010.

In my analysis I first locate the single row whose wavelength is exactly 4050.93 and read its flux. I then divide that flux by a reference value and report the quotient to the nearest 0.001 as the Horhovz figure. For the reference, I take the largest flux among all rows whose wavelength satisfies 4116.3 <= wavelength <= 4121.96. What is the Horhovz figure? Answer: 0.814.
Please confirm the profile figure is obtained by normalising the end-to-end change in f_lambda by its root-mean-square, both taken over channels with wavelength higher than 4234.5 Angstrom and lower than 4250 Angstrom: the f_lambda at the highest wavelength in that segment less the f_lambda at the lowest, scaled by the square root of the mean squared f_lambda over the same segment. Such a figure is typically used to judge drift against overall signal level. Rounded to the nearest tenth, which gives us 0.2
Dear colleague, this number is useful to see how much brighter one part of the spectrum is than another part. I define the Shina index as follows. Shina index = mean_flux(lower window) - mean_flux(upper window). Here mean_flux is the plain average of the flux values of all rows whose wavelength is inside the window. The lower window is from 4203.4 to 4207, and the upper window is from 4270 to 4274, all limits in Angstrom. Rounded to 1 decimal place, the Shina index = 1.9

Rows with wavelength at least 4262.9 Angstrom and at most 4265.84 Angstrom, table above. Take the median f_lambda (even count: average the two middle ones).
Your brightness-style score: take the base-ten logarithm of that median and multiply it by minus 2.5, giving -2.65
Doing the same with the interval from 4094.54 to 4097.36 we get -2.72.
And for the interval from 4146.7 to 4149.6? -2.59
